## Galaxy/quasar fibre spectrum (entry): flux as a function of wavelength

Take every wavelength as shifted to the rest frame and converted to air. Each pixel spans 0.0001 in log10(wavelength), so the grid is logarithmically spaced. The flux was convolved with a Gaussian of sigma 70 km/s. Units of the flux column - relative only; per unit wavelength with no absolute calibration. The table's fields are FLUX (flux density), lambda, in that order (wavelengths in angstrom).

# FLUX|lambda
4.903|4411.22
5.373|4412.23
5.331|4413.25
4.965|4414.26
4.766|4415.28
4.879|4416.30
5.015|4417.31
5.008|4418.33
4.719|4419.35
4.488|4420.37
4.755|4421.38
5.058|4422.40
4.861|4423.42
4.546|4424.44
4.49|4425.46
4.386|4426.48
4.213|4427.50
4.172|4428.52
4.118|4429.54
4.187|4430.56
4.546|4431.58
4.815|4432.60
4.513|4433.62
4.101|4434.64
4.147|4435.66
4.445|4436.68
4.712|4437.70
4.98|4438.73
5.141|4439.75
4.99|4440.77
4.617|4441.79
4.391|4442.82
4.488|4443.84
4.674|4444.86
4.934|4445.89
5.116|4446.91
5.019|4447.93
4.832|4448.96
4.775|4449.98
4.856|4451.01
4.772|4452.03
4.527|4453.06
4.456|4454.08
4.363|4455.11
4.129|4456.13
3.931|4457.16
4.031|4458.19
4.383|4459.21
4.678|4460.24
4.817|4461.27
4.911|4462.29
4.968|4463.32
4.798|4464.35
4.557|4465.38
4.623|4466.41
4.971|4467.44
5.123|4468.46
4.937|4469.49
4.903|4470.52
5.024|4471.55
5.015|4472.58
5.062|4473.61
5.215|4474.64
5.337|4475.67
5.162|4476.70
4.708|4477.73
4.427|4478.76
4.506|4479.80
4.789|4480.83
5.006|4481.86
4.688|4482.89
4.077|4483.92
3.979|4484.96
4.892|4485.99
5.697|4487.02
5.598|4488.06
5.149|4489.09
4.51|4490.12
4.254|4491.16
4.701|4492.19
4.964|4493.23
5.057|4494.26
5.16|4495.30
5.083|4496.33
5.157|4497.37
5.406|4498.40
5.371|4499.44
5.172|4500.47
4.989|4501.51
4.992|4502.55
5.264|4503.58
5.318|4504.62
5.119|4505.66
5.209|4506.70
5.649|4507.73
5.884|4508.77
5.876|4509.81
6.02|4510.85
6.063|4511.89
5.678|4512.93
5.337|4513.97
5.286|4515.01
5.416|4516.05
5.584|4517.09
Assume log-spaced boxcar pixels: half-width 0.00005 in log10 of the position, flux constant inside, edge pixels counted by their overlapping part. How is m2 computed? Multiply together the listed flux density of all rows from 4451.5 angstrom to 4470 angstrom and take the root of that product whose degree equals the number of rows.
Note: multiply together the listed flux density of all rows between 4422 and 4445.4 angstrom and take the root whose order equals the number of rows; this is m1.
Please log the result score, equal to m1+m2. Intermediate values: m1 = 4.54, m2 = 4.6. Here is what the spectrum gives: 9.13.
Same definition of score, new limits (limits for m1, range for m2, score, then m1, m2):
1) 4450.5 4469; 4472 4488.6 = 9.45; 4.59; 4.9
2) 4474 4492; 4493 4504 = 9.94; 4.80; 5.1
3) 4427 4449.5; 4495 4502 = 9.77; 4.59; 5.2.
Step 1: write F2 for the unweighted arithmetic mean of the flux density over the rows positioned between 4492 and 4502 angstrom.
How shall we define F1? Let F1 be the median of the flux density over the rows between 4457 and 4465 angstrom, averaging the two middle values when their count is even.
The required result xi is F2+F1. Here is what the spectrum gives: 9.8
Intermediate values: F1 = 4.74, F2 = 5.11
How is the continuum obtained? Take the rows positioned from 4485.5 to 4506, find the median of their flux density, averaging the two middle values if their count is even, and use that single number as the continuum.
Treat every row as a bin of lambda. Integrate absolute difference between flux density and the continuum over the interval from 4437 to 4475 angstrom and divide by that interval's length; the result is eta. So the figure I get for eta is 0.39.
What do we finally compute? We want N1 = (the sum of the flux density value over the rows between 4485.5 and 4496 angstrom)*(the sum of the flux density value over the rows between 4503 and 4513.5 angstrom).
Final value 2803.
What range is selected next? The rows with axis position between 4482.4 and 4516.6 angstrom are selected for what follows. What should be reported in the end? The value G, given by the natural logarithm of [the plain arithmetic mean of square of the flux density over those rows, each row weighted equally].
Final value 3.30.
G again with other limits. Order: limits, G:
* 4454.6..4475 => 3.11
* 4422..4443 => 3.03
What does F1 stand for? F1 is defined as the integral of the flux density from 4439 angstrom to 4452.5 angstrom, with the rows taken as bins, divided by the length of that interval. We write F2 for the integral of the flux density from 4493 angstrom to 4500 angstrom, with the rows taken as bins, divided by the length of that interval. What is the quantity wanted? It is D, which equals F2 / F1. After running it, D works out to 1.08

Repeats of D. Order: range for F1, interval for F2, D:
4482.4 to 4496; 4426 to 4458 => 0.94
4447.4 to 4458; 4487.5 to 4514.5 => 1.16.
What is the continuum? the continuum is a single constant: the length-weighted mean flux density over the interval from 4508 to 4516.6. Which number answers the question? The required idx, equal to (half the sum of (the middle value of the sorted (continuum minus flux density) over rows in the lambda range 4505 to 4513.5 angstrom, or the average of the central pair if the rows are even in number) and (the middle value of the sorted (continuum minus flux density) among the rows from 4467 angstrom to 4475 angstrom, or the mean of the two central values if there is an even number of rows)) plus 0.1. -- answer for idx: 0.39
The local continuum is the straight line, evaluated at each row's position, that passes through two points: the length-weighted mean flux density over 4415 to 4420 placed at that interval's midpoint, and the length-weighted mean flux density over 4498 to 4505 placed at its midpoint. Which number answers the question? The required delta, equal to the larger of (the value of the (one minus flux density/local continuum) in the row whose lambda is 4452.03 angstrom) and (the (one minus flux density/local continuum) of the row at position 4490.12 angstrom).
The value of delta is 0.13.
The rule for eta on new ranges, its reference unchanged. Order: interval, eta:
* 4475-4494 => 0.46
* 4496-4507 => 0.12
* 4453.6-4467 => 0.62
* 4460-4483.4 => 0.28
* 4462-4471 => 0.27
